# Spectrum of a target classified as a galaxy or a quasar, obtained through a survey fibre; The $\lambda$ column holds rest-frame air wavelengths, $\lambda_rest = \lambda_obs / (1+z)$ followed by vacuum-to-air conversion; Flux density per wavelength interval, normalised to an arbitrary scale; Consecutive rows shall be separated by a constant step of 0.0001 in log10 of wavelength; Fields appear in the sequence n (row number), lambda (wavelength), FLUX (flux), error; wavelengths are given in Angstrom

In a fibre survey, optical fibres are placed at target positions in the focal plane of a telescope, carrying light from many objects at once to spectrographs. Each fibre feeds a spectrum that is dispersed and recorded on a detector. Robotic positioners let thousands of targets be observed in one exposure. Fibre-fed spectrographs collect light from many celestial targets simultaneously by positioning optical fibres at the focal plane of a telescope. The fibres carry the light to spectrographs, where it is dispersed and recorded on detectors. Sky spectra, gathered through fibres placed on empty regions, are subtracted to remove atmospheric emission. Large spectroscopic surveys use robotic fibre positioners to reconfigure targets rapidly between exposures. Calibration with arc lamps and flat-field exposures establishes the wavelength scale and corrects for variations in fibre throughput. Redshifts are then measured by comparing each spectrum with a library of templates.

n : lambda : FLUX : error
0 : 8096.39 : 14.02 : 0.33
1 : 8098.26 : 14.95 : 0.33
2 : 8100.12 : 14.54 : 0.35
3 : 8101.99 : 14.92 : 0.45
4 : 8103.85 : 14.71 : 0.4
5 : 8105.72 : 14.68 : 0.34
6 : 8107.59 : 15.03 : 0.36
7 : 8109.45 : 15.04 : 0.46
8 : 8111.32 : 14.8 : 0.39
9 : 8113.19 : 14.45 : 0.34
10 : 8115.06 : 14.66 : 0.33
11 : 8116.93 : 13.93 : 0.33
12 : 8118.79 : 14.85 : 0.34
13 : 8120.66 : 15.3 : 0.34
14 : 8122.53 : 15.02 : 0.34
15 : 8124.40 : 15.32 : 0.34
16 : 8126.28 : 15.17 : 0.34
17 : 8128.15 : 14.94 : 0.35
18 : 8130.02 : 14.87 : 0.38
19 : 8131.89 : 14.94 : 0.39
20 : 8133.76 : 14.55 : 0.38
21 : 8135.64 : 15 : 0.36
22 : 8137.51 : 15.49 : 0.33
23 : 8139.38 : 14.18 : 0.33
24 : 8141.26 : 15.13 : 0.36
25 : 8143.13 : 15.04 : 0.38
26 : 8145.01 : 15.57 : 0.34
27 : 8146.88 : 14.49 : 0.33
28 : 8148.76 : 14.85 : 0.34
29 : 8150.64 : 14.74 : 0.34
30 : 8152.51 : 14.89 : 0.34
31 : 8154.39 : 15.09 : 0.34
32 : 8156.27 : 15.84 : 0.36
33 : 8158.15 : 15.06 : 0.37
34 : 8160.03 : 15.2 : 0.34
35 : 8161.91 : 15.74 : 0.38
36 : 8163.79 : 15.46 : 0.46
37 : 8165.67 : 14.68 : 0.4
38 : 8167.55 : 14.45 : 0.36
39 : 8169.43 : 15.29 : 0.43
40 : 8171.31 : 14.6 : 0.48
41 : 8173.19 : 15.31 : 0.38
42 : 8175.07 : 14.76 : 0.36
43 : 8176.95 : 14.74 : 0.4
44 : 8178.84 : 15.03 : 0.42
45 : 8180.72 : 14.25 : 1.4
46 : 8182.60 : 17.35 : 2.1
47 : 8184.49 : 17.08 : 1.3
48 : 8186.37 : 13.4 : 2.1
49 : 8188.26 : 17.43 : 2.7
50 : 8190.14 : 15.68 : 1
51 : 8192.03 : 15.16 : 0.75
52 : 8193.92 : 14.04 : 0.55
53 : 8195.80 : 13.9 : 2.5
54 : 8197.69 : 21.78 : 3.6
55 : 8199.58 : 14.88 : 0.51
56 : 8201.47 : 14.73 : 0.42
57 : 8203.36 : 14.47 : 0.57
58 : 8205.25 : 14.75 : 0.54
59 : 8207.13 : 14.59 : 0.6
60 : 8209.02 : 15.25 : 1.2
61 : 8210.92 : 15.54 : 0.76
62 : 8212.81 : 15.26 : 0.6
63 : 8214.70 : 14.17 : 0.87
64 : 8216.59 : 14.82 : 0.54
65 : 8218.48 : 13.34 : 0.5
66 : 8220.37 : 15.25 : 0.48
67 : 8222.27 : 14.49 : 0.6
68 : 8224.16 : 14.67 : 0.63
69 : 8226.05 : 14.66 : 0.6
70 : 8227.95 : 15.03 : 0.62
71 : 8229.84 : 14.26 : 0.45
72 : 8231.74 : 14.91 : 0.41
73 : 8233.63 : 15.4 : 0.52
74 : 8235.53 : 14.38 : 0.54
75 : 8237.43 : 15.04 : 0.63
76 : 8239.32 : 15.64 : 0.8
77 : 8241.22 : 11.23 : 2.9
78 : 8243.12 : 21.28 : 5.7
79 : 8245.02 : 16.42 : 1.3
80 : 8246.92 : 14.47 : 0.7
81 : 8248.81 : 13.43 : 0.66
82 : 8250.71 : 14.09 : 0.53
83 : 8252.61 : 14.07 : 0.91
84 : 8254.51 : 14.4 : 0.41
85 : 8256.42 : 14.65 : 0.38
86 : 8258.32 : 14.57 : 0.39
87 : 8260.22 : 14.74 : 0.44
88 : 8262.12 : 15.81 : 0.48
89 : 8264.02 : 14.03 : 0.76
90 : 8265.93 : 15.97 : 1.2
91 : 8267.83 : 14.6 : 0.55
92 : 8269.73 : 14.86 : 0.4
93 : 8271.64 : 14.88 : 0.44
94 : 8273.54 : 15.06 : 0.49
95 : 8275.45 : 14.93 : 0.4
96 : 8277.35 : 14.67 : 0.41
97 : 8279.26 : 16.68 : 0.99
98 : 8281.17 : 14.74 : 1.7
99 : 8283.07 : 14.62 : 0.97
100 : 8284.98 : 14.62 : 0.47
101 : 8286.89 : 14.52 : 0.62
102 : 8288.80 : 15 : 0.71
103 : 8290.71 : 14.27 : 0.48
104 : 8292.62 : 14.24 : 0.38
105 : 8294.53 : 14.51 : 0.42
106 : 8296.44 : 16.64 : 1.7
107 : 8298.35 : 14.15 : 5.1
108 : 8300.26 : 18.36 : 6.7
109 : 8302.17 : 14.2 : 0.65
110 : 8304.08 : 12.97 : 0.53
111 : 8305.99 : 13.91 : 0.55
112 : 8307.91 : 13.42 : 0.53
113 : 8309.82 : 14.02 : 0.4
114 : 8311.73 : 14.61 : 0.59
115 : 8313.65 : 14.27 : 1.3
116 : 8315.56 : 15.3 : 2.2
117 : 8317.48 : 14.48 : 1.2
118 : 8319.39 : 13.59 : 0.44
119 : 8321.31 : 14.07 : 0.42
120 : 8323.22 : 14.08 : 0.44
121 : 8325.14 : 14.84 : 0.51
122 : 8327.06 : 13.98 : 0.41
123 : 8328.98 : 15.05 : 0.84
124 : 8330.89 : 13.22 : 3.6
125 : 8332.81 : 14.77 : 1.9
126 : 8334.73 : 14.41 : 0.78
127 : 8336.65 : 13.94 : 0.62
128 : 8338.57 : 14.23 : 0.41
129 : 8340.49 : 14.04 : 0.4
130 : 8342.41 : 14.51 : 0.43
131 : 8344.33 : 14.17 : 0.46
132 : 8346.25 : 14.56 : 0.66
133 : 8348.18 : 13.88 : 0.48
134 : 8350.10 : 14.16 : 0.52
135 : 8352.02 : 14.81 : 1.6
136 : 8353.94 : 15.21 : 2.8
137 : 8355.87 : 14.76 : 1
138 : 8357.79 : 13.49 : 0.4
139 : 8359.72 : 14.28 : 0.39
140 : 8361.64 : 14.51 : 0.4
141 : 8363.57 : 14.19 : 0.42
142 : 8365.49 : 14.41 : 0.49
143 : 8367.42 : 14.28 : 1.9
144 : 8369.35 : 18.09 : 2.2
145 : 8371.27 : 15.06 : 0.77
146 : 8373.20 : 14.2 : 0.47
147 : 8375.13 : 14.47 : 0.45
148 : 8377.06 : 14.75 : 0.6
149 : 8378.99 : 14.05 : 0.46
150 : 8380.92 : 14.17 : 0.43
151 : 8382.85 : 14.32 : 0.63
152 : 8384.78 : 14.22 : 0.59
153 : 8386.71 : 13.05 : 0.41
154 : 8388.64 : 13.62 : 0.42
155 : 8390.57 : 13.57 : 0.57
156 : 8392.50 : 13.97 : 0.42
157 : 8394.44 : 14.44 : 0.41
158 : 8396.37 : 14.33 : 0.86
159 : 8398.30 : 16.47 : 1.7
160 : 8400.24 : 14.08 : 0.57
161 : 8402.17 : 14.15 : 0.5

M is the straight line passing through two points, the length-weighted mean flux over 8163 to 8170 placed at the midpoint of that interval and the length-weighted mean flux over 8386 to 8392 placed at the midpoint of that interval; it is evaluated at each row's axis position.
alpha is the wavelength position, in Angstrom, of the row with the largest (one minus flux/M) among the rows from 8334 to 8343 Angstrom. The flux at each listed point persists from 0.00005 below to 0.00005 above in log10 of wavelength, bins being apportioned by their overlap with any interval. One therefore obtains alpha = 8336.65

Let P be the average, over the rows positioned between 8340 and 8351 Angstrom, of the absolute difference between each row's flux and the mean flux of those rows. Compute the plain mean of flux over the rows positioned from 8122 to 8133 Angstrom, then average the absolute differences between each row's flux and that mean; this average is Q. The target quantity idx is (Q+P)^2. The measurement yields 0.1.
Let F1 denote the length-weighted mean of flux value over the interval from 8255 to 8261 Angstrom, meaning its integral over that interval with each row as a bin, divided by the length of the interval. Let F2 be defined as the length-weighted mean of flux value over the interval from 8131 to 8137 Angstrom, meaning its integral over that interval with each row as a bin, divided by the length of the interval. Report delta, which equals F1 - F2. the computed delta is -0.3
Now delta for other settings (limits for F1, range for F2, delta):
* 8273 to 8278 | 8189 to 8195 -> -0.1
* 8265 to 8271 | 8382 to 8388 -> 1.3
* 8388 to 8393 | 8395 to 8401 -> -1.2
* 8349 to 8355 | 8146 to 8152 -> 0.0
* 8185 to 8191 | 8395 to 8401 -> 0.7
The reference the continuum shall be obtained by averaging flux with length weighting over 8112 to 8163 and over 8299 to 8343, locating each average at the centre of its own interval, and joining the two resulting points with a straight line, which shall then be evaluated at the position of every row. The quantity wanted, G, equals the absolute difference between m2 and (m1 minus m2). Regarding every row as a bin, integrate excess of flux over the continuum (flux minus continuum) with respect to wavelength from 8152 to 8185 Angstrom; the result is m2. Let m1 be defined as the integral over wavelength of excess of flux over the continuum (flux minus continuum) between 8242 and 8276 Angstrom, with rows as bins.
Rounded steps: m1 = 18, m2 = 12.5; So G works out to 7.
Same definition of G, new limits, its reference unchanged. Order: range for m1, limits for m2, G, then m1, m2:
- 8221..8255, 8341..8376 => 18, 9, 13.1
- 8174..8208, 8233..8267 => 3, 22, 12.8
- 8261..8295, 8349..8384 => 16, 13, 14.4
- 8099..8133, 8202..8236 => 10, -7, 1.4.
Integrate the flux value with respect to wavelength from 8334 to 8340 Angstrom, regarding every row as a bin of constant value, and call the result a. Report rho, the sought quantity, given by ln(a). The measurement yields 4.44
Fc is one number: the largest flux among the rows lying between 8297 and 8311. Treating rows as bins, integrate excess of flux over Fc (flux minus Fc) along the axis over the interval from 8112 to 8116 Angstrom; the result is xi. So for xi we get -15.1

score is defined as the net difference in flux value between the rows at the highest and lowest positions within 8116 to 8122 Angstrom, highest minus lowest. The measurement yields 1.4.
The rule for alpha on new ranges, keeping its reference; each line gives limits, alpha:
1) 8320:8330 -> 8327.06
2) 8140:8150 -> 8146.88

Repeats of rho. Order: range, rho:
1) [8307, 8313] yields 4.43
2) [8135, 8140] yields 4.31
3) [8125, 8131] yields 4.50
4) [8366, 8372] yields 4.55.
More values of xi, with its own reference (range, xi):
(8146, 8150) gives -14.7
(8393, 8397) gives -16.1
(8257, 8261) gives -14.8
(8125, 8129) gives -13.1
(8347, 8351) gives -17.2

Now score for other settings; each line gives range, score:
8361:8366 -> -0.1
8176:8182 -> -0.5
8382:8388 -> -1.3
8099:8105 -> 0.2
